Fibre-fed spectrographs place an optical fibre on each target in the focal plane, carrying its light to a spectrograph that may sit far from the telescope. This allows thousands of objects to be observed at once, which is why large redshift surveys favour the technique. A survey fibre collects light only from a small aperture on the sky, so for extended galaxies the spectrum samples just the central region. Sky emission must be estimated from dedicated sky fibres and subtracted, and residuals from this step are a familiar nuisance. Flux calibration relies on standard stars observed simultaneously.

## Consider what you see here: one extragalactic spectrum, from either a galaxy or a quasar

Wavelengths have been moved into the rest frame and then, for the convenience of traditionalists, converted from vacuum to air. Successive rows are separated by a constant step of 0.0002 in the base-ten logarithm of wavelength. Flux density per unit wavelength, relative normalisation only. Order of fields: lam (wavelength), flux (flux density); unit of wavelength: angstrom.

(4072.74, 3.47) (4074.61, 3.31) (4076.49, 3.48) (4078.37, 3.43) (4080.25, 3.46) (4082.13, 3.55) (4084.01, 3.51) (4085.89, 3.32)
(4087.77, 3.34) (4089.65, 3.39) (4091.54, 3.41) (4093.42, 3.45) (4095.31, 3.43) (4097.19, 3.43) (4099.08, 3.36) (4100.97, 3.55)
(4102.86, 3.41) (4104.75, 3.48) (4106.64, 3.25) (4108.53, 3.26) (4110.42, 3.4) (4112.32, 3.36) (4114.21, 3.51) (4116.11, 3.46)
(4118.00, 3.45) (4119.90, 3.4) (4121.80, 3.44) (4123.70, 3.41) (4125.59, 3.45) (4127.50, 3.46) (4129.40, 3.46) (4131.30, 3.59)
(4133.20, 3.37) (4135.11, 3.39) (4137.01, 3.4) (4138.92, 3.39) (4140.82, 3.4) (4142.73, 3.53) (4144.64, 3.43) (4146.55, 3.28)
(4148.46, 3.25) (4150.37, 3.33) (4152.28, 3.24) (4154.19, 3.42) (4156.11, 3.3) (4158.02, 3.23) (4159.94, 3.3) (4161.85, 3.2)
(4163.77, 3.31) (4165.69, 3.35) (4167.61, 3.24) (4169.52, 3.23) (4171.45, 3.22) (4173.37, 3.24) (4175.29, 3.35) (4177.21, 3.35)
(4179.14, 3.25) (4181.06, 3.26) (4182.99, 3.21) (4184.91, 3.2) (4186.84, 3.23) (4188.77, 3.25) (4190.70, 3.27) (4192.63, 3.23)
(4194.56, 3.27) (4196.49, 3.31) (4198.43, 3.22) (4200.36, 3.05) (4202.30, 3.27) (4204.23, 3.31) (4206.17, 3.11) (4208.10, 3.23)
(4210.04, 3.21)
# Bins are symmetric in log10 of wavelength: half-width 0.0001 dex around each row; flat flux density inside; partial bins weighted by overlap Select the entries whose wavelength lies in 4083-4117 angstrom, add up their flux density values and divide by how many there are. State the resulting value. 3.41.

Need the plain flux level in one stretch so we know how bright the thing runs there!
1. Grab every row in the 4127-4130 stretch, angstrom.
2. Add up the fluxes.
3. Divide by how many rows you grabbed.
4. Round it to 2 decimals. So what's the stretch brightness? 3.46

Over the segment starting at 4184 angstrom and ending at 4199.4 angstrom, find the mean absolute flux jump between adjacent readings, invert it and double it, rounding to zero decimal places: 50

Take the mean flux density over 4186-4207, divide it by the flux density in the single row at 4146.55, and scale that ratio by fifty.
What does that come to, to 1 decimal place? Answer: 49.2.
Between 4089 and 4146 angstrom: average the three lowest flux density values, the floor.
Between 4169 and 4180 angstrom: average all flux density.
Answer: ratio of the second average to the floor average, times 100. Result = 99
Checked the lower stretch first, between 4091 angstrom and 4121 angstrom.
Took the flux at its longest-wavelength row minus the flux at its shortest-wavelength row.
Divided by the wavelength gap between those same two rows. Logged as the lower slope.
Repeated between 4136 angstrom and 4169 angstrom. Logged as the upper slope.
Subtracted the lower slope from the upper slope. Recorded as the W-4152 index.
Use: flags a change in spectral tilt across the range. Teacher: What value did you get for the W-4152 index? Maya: -0.0049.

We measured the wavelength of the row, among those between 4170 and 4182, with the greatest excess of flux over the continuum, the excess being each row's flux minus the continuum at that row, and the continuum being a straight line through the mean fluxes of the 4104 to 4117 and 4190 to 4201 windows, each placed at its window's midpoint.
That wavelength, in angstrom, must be 4177.21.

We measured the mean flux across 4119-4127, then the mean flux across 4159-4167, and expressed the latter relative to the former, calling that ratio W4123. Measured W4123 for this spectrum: 0.96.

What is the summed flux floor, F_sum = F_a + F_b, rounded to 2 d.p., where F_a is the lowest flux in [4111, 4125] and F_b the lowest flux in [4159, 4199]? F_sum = 6.56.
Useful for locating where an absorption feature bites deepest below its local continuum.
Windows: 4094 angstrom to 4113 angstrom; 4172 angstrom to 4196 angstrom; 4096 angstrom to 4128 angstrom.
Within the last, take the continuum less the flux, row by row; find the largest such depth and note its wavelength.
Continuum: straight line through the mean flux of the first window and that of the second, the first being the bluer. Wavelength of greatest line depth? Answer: 4106.64 angstrom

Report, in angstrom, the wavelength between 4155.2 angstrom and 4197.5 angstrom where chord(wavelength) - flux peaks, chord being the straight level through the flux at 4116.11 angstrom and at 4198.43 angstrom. 4161.85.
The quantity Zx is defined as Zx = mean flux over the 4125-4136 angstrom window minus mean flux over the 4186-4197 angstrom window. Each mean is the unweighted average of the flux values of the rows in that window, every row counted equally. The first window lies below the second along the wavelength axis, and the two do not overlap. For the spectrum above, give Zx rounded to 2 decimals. 0.19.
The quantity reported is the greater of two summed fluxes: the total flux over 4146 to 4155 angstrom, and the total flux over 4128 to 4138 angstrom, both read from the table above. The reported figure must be 17.2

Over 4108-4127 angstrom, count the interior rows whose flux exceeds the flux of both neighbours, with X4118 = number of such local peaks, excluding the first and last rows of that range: 3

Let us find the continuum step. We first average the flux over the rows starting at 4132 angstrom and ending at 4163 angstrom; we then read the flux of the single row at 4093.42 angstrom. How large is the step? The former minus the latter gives -0.11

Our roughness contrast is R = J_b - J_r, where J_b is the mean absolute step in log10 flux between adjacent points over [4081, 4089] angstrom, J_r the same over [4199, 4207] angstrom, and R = -0.010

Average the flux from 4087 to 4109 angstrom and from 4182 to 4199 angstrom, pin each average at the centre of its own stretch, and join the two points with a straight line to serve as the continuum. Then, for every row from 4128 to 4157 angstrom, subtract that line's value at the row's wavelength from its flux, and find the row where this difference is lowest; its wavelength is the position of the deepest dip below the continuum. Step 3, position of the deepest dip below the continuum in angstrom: 4152.28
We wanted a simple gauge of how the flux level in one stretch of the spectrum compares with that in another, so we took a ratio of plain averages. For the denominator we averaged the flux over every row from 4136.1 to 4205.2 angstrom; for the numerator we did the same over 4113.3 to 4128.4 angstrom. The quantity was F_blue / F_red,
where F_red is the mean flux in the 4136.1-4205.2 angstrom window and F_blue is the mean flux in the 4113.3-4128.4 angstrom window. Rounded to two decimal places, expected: 1.05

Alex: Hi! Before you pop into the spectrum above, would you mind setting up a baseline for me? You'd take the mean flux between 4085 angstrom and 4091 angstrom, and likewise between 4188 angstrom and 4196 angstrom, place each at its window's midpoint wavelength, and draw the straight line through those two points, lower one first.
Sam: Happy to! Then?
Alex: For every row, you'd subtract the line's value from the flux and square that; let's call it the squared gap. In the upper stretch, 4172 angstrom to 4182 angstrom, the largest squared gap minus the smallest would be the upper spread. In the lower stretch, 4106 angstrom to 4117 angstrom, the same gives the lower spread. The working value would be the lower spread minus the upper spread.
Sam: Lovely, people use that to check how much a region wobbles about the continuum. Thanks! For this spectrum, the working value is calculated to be 0.026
